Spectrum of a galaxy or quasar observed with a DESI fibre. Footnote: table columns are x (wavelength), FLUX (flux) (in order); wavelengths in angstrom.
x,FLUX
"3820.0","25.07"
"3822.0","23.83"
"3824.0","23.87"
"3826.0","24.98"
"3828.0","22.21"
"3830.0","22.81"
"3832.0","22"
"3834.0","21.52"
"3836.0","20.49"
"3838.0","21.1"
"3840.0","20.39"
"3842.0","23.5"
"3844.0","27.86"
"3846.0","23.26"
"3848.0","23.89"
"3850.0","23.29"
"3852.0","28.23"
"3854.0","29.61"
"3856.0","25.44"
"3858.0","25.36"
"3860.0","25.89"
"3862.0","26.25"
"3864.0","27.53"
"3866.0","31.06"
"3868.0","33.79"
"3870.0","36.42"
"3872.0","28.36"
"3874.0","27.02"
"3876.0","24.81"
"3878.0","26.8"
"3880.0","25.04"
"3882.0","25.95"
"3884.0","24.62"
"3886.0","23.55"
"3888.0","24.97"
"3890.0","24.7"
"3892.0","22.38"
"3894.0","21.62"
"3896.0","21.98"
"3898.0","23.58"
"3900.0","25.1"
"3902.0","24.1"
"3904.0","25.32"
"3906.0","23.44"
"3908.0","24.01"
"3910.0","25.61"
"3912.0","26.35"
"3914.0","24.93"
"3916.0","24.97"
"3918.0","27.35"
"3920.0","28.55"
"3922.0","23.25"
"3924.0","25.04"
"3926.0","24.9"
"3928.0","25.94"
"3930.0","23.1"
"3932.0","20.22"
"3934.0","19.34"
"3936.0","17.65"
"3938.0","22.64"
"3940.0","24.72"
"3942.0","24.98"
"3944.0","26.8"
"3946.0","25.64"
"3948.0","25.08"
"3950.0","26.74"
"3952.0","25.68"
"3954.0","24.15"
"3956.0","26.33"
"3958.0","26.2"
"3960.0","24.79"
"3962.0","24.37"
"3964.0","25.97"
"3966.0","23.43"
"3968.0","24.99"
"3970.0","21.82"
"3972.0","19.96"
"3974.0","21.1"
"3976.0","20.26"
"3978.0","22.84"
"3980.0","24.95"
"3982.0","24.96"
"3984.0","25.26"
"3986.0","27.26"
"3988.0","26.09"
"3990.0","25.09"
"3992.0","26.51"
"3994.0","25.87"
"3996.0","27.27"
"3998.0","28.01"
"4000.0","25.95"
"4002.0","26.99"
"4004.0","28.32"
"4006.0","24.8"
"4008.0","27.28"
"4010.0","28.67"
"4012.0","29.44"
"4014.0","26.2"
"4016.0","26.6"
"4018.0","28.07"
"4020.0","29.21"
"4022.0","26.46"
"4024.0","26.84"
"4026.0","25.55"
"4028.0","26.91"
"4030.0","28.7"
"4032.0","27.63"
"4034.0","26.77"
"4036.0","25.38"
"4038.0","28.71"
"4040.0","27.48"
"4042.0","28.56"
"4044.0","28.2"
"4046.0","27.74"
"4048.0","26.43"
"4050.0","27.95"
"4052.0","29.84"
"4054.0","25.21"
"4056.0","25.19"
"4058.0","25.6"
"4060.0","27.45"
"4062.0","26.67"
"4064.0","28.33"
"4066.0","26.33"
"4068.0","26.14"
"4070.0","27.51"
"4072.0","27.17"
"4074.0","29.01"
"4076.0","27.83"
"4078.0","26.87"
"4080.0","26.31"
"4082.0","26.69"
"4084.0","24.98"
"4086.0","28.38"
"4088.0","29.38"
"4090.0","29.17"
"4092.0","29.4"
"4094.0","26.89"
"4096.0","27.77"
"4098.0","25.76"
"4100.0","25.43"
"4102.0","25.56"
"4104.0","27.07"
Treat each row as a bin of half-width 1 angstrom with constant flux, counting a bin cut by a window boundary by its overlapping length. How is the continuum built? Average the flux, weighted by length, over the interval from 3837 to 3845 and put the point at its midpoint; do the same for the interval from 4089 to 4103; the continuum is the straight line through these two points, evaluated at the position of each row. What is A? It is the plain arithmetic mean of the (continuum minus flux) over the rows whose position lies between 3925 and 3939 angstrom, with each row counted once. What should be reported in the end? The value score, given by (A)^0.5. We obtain 1.63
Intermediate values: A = 2.6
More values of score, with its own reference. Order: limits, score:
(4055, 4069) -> 0.29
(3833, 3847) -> 0.78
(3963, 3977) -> 1.64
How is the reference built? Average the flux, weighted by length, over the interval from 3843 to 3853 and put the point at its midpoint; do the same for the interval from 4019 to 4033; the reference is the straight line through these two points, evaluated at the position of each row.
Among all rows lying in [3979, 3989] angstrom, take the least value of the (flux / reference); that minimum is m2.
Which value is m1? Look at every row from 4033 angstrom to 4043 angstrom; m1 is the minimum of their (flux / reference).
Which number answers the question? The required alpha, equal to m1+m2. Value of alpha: 1.855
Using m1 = 0.925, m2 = 0.930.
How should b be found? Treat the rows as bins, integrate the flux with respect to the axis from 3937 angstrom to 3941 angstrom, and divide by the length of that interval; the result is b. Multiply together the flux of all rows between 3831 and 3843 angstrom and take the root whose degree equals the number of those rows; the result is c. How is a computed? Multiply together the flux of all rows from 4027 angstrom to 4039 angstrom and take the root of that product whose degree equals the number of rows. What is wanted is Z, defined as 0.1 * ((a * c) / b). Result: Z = 2.48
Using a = 27.3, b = 23.7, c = 21.5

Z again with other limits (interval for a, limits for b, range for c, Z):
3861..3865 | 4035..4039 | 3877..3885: 2.54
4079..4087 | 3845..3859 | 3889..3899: 2.37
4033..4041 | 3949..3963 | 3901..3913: 2.63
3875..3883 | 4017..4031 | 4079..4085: 2.43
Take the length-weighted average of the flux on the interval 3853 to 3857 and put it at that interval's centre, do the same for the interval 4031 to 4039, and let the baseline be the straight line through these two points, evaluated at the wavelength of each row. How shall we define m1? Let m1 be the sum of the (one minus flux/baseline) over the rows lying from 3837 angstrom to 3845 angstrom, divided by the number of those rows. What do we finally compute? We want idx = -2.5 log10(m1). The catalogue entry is 2.0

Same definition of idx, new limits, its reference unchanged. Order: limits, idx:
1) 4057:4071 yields 5.3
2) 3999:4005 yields 6.0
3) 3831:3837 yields 1.6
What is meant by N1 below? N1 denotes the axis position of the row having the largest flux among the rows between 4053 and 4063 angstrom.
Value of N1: 4060.0 angstrom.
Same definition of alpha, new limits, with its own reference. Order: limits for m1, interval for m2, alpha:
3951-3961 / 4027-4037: 1.836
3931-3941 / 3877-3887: 1.586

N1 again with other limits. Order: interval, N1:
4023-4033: 4030.0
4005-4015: 4012.0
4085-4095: 4092.0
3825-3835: 3826.0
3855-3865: 3864.0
